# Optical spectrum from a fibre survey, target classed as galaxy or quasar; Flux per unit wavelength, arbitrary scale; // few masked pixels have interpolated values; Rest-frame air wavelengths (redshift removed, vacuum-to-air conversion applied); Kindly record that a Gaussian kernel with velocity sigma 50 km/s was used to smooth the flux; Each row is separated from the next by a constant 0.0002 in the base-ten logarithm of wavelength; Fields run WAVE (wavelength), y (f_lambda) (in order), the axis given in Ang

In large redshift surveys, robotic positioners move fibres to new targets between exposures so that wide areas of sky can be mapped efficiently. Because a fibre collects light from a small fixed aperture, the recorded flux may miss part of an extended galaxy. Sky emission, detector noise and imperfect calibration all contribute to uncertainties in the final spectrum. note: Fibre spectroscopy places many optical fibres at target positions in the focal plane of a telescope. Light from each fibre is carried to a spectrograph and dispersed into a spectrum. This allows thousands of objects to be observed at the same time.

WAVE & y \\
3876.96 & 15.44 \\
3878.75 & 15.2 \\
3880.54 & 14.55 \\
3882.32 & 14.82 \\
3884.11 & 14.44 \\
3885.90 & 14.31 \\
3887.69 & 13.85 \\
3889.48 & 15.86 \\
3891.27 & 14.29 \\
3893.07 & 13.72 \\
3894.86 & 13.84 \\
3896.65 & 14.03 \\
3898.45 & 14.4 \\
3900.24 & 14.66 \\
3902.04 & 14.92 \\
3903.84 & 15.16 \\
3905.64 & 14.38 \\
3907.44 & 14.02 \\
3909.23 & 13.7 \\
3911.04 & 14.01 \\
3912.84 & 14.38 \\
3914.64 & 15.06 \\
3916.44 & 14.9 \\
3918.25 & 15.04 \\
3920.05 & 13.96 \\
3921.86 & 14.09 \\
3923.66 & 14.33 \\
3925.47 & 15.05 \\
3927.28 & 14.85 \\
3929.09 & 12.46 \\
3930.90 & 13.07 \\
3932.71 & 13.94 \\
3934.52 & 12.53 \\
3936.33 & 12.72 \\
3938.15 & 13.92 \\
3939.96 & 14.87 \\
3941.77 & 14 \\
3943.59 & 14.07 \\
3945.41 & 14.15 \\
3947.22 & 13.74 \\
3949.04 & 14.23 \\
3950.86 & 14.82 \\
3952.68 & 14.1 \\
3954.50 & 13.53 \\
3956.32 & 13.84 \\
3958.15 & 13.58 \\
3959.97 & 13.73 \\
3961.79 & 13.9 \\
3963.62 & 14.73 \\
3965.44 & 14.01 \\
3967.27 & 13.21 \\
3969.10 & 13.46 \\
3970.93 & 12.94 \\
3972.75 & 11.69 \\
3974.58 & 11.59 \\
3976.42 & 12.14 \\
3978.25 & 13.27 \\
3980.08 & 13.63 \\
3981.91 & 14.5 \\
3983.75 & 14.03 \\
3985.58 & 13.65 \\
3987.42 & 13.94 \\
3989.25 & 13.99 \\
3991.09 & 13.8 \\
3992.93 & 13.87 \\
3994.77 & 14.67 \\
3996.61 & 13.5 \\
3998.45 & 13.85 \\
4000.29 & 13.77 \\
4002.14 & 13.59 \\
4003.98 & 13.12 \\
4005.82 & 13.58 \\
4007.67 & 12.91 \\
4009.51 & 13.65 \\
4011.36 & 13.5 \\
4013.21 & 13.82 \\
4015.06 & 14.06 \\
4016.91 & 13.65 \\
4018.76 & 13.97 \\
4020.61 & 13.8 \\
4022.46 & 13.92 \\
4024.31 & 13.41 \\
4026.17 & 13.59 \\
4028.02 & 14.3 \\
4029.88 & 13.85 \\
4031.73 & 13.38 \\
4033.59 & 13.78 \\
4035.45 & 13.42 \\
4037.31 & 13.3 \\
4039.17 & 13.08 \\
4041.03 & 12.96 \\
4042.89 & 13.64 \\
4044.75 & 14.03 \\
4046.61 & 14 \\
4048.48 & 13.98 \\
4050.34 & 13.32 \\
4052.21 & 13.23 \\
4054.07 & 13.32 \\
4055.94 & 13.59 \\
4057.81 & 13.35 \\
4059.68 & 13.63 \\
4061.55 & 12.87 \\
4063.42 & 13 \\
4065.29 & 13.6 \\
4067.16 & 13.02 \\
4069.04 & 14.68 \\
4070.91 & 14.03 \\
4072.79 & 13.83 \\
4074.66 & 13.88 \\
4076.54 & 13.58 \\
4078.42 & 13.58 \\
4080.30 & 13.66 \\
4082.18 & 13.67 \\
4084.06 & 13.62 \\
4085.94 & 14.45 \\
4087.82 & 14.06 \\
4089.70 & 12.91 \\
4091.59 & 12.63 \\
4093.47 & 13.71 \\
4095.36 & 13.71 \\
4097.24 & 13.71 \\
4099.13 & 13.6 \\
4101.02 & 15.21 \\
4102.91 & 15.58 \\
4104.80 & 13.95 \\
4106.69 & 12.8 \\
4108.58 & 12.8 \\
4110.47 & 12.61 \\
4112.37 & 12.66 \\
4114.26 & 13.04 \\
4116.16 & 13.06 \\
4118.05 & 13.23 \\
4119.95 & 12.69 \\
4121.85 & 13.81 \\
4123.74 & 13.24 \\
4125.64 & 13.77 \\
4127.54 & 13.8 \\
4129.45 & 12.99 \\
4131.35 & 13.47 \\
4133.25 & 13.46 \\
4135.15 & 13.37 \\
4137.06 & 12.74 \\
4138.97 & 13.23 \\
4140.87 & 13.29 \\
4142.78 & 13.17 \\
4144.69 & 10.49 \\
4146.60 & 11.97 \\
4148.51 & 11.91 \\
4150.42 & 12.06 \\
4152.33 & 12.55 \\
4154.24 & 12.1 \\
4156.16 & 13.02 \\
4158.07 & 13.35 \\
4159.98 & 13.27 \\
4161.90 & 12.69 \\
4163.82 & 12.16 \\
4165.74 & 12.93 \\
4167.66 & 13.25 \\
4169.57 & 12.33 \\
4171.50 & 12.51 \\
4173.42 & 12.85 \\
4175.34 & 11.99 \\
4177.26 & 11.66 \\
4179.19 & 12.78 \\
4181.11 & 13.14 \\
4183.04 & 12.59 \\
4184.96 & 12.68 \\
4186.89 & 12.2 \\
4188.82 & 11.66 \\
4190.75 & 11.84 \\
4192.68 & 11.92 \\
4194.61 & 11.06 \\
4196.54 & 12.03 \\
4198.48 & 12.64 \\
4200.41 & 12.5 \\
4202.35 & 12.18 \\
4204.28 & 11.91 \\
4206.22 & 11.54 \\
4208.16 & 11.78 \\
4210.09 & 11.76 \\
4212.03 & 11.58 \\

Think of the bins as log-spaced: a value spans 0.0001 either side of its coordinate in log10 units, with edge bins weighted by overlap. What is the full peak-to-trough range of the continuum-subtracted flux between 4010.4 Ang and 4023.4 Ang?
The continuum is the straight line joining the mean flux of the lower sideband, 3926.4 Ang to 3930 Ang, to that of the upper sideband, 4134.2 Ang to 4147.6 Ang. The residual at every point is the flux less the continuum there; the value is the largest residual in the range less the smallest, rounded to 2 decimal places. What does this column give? 0.58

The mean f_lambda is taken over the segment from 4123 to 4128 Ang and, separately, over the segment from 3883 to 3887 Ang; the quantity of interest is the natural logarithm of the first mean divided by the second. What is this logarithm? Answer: -0.055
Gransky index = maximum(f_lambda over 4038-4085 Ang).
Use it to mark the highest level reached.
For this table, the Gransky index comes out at 14.68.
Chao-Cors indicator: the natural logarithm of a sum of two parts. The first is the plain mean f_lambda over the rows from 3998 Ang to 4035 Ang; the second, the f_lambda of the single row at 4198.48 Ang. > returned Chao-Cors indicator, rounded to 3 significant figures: 3.27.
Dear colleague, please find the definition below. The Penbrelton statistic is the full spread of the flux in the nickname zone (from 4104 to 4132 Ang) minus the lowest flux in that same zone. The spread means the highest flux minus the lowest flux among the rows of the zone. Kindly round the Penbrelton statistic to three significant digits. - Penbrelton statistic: -11.3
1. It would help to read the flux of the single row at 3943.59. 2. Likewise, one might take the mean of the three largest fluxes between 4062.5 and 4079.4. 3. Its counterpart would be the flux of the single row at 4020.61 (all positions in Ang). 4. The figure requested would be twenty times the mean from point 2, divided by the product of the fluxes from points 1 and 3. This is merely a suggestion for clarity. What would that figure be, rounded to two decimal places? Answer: 1.46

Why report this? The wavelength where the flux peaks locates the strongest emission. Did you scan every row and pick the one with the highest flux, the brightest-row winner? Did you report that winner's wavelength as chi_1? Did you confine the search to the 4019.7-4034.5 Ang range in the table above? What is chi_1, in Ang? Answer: 4028.02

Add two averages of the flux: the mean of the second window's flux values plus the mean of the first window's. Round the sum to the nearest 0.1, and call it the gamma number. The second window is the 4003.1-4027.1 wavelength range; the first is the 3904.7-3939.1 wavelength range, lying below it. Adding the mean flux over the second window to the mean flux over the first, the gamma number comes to 27.6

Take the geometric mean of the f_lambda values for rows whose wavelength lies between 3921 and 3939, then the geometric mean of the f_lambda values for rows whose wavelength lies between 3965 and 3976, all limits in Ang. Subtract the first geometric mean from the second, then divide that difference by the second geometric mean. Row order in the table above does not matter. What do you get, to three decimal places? -0.069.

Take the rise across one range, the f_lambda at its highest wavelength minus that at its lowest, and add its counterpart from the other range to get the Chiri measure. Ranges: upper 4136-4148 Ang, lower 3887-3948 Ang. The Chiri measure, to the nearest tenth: -0.9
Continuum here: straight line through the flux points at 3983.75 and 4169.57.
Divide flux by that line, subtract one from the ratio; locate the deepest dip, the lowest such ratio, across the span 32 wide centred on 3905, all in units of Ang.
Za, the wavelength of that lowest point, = 3893.07 Ang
